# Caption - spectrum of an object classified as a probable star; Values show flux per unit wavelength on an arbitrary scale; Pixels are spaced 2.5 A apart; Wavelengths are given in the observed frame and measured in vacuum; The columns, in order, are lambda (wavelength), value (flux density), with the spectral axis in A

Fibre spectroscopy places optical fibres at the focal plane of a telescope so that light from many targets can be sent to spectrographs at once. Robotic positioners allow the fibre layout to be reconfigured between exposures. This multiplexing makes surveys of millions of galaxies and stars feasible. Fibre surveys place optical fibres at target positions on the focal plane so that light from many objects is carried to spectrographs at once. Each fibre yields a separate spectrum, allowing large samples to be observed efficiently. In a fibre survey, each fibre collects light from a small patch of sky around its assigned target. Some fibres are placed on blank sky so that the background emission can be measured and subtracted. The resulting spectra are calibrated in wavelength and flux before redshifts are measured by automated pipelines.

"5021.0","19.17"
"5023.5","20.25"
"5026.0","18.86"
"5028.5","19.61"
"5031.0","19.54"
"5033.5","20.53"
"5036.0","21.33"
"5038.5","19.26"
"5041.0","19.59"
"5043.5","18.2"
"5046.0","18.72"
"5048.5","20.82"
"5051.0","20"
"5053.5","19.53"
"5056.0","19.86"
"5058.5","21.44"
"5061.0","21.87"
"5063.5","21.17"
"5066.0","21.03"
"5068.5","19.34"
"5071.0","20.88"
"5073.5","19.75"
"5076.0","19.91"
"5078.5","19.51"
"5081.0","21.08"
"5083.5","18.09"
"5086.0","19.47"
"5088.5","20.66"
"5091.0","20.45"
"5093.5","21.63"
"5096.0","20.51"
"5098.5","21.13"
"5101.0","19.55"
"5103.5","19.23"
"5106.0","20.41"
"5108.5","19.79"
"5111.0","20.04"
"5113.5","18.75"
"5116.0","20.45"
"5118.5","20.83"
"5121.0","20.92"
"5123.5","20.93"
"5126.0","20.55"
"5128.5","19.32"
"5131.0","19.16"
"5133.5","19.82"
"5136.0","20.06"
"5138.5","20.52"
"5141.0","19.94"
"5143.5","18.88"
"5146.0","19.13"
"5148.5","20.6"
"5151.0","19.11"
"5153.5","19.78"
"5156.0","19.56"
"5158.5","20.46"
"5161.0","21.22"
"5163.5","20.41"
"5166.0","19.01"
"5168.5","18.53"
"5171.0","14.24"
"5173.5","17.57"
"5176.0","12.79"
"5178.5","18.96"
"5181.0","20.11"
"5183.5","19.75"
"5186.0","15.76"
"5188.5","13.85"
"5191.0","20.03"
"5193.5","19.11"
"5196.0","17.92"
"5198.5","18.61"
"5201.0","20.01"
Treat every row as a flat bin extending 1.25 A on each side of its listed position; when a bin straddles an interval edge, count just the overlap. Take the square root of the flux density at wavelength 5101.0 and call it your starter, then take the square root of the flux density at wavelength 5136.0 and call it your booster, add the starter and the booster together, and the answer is 8.9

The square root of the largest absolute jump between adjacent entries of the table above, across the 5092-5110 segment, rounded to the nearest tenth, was 1.3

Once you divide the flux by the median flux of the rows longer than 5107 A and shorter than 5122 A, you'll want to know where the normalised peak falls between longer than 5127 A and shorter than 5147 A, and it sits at 5138.5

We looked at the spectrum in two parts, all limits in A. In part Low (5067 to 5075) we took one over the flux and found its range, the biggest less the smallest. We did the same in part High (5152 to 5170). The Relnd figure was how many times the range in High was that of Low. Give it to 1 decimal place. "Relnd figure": 1.8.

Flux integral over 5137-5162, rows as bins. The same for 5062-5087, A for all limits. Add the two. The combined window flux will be 999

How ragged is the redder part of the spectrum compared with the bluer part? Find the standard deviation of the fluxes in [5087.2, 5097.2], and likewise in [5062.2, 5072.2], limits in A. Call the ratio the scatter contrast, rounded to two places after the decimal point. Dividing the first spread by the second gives 0.65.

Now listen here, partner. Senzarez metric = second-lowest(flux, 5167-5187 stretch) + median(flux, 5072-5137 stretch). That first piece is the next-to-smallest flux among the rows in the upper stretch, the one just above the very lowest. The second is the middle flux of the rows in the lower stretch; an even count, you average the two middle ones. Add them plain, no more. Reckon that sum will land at 34.3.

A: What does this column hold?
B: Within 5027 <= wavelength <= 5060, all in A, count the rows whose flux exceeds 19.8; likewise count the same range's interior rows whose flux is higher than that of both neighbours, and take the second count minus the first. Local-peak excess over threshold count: -3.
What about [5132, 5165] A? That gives -4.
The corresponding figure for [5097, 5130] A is -5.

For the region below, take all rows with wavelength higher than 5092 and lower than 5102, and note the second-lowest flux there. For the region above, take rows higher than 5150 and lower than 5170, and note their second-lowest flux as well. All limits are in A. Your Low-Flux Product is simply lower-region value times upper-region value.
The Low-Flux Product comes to 390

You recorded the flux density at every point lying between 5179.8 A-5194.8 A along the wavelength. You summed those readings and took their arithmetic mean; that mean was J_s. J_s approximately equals 18.1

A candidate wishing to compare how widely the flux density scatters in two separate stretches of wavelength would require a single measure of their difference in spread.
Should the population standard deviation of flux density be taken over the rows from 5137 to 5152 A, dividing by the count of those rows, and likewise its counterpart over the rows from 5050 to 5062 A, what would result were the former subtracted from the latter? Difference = 0.24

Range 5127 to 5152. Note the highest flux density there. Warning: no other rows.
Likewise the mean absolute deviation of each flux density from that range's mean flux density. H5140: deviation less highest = -20.07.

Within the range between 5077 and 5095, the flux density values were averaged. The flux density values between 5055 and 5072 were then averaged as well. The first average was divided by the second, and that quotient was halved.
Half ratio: 0.484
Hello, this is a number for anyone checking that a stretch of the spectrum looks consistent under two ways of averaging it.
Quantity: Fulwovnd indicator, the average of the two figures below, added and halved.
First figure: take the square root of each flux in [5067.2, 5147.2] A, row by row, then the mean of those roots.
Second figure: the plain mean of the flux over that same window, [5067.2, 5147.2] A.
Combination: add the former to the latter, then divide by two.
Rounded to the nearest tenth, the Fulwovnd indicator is 12.2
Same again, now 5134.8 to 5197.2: 11.5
